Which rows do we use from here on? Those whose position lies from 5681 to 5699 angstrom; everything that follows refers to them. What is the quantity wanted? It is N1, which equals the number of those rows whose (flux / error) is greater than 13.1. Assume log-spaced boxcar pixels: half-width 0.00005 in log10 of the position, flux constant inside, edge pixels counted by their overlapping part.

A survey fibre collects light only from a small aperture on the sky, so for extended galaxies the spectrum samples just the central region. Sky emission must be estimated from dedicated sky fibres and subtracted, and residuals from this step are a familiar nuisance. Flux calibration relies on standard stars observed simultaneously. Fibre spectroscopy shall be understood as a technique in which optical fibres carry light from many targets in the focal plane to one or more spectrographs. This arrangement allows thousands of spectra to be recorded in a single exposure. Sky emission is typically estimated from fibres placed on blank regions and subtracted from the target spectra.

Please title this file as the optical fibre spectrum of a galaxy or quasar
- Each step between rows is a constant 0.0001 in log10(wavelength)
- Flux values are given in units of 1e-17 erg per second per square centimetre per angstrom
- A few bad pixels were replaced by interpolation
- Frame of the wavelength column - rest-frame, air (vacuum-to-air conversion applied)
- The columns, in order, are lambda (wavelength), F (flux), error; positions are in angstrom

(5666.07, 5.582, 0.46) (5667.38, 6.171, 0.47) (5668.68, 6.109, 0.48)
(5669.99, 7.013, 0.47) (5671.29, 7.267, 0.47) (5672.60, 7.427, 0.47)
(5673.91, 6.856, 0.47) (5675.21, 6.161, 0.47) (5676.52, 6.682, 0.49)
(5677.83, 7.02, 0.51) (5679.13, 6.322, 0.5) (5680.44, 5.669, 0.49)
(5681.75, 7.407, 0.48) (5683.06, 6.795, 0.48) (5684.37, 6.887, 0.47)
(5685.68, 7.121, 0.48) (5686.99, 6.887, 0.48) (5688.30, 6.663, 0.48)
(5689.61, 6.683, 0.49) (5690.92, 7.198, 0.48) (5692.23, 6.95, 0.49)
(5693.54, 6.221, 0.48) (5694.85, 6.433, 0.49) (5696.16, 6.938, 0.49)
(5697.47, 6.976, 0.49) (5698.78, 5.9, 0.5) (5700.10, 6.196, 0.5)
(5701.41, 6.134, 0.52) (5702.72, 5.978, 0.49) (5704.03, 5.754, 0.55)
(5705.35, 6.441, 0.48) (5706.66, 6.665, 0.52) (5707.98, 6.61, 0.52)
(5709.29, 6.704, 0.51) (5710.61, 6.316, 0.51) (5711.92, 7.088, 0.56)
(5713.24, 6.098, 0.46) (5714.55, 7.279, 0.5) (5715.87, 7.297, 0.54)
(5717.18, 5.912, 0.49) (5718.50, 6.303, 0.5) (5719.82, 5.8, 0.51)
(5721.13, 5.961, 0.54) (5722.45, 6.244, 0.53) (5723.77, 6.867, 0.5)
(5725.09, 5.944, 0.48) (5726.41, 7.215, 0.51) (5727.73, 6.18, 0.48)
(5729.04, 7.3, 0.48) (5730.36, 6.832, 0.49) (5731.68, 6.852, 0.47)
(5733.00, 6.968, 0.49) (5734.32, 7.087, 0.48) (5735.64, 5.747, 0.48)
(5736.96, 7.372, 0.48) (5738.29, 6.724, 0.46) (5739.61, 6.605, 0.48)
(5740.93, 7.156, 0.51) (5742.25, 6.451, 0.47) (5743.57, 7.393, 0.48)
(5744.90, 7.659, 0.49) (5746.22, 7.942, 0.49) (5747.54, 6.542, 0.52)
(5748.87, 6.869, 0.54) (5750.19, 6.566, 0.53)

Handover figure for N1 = 12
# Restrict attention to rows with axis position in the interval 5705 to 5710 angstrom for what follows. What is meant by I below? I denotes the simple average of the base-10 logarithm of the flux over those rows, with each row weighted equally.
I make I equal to 0.820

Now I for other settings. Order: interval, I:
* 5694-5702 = 0.807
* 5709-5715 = 0.825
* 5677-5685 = 0.823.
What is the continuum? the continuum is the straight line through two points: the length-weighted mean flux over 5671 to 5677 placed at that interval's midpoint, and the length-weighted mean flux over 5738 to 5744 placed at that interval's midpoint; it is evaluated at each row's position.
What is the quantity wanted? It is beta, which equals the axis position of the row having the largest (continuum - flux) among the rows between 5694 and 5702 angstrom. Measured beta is 5698.78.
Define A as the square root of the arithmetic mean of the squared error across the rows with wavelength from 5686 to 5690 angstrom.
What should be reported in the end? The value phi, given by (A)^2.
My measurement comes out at 0.234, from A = 0.4834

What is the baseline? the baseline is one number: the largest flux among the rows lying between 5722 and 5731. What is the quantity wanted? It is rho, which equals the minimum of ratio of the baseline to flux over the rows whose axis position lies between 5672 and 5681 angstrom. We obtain 0.98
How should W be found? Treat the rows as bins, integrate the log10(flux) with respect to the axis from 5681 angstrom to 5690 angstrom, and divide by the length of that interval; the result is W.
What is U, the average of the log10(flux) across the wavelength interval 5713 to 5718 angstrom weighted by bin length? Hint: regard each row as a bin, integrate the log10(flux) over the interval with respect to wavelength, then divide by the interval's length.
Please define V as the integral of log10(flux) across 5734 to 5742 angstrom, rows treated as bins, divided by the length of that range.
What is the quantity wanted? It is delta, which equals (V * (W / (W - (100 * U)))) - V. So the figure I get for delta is -0.836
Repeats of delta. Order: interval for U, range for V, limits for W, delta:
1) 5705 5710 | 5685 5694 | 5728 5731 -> -0.843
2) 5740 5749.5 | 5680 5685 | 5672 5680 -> -0.834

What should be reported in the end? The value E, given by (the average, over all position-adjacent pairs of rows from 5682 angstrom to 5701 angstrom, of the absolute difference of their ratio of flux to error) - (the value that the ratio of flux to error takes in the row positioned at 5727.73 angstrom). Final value -12.1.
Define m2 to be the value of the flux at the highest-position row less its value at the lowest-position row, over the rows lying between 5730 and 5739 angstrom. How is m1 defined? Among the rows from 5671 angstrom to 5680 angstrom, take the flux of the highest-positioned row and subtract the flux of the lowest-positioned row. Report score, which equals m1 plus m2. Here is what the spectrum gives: -1.1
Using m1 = -0.9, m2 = -0.1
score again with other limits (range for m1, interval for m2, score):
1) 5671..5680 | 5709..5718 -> -1.7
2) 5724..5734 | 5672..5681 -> -0.7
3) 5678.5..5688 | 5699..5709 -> 1.0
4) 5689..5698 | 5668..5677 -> 0.9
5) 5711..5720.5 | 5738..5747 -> -0.1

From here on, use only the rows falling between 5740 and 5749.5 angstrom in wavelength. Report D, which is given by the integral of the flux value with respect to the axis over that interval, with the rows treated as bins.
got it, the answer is 67.7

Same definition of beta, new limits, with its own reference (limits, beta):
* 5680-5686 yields 5680.44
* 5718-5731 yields 5719.82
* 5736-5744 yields 5742.25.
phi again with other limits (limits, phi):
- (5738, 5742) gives 0.234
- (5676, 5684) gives 0.242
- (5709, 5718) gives 0.261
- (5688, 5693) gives 0.235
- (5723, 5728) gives 0.243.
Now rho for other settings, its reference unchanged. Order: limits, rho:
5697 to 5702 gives 1.05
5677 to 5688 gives 0.99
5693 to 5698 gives 1.05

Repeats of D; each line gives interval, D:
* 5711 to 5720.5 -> 62.1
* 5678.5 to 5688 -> 63.8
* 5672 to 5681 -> 59.4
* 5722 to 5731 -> 60.0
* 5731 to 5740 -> 60.9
